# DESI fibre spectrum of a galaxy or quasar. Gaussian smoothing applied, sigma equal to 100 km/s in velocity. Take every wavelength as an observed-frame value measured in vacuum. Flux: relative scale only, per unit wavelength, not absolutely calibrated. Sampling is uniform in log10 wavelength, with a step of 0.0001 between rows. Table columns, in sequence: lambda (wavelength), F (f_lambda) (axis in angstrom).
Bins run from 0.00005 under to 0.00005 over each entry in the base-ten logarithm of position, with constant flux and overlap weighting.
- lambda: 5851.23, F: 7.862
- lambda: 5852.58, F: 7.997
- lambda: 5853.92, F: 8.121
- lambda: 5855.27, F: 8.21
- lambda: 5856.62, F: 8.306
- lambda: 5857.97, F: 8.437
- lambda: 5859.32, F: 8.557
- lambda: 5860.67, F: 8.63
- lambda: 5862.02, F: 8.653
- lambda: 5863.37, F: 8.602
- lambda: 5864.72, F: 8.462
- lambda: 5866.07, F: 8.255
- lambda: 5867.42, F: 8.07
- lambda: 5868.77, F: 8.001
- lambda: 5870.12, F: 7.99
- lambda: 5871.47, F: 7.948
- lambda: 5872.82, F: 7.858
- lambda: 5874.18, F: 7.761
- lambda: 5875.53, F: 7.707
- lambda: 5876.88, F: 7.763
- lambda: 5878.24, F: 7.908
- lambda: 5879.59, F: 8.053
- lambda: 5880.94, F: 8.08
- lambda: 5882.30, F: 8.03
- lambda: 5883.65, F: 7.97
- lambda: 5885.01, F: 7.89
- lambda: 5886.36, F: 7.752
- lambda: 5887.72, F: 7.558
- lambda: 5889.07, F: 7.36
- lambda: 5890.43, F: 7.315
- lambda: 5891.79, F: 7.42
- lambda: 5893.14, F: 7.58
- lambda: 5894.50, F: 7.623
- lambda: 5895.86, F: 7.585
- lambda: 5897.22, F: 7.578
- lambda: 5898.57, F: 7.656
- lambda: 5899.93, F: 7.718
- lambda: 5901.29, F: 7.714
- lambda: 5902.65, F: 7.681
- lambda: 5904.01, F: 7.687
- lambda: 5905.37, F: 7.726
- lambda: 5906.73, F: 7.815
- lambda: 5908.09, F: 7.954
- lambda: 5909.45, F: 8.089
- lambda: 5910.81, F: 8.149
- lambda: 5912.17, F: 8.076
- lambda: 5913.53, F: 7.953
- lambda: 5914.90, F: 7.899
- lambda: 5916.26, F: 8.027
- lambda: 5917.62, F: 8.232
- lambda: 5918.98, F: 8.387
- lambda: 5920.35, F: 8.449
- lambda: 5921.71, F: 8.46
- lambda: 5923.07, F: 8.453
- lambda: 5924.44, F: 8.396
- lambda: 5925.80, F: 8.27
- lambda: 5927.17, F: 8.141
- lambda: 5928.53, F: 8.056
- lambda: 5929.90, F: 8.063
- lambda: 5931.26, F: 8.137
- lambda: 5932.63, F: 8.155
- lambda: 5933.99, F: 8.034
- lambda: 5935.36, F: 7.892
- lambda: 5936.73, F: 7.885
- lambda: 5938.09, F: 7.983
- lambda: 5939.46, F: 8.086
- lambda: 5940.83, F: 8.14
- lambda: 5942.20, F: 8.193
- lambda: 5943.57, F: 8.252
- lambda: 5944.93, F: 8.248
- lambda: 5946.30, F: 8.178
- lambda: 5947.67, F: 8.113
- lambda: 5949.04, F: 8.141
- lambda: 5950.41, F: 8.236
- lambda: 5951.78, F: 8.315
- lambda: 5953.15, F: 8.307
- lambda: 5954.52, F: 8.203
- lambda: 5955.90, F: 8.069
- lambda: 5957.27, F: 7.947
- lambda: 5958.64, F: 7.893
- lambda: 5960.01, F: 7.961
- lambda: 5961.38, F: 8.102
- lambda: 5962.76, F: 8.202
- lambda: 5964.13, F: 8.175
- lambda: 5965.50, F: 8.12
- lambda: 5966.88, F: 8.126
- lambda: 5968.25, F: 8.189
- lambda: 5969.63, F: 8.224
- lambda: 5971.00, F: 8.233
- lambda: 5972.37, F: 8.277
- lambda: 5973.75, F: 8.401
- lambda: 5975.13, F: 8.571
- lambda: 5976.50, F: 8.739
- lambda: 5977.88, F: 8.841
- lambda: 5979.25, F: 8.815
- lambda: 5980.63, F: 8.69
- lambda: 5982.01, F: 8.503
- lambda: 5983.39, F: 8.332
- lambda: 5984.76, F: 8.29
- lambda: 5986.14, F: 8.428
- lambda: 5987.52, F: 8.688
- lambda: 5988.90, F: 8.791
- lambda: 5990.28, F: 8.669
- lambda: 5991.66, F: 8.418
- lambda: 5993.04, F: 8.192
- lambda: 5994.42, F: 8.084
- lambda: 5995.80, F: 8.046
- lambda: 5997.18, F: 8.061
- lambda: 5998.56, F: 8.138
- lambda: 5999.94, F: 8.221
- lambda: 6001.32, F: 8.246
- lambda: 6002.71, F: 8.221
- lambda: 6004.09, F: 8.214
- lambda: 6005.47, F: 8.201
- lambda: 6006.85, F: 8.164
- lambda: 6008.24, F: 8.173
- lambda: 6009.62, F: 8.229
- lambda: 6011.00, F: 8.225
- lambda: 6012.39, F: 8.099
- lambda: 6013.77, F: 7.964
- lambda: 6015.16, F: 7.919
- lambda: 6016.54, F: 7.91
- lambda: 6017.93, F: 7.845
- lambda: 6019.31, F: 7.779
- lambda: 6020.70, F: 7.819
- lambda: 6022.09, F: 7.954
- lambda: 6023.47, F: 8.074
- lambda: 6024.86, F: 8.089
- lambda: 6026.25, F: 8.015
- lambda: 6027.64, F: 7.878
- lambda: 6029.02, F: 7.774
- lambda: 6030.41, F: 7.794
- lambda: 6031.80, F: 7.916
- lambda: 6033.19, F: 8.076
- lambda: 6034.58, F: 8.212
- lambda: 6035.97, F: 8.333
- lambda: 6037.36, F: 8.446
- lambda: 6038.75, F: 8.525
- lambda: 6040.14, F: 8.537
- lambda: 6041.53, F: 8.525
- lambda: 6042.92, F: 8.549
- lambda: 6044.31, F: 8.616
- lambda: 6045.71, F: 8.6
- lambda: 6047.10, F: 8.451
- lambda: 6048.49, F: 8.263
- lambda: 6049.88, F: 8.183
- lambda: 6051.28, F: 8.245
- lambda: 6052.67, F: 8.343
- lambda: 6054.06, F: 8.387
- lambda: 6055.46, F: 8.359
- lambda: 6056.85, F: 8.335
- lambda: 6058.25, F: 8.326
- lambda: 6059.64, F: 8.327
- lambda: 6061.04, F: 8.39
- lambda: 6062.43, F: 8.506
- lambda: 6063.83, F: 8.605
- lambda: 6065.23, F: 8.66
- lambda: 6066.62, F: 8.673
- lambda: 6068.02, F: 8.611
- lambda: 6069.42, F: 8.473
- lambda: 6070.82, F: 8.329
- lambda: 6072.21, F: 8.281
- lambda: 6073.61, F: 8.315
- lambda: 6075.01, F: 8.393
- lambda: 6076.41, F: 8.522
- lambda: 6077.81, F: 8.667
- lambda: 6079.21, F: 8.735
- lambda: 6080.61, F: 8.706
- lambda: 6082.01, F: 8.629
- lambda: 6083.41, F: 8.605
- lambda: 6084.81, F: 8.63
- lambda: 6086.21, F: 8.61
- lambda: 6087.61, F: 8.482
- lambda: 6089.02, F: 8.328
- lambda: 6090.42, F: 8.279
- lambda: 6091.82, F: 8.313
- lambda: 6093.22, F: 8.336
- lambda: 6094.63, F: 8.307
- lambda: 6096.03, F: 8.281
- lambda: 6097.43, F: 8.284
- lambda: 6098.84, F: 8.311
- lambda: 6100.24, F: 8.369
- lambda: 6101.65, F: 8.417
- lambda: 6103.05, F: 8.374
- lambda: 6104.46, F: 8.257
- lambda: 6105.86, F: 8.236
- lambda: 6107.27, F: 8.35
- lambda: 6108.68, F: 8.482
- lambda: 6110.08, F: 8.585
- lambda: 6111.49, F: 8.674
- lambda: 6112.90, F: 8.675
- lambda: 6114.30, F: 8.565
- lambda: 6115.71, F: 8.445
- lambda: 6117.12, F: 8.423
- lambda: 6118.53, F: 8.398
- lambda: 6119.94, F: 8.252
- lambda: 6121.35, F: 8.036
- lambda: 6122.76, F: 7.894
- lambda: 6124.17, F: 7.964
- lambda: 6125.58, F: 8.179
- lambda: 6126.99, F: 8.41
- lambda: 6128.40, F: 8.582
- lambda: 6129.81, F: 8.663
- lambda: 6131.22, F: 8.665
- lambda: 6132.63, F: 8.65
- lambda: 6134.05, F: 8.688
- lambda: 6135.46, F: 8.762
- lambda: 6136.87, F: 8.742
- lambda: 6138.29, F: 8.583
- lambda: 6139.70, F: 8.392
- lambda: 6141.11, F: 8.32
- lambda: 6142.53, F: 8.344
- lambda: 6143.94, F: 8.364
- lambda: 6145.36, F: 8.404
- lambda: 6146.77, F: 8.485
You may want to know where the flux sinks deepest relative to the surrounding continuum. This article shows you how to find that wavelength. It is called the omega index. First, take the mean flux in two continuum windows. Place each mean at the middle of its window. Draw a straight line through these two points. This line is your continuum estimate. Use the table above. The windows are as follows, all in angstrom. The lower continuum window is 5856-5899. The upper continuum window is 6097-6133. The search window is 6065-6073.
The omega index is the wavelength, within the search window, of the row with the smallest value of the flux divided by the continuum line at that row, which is 6072.21 angstrom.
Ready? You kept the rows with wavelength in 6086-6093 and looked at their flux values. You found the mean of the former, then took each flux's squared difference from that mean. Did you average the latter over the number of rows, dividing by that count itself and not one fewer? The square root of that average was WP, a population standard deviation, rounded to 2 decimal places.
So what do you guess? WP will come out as 0.13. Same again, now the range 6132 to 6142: 0.16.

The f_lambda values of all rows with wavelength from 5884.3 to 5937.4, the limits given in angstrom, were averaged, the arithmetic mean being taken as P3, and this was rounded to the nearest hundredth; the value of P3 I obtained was 7.92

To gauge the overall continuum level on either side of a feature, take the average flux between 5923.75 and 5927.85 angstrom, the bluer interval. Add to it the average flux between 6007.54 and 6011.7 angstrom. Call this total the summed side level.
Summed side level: 16.5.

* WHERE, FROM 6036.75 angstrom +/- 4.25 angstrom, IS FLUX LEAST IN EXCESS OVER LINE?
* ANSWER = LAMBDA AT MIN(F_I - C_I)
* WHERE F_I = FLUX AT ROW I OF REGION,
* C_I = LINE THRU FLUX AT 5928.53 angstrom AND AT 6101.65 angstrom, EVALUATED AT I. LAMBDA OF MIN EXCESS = 6033.19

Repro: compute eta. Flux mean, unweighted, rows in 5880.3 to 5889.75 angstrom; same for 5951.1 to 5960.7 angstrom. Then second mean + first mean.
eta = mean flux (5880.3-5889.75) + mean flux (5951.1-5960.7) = 15.9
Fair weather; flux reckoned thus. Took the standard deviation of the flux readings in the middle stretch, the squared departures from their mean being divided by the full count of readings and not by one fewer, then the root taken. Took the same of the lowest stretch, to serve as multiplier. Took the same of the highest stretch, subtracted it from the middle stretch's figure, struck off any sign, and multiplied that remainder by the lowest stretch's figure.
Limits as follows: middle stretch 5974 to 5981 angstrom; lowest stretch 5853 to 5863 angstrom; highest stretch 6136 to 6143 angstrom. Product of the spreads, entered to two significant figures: 0.013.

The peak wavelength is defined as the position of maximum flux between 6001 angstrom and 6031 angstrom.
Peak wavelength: 6001.32 angstrom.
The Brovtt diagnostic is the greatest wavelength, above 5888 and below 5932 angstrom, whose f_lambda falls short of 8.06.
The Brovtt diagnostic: 5928.53 angstrom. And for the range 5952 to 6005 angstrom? 5995.80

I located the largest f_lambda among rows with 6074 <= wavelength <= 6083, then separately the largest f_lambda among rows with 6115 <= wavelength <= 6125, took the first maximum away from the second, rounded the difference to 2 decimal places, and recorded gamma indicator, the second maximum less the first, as -0.29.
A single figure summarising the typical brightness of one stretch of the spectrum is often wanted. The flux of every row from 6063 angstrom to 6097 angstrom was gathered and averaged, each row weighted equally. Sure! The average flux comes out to 8.49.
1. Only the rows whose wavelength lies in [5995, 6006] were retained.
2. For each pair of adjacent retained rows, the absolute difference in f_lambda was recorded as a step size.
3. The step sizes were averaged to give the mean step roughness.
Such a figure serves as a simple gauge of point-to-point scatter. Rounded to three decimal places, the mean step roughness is 0.035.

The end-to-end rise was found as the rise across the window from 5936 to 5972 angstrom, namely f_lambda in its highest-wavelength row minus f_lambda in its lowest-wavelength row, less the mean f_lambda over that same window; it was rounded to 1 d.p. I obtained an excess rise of -7.8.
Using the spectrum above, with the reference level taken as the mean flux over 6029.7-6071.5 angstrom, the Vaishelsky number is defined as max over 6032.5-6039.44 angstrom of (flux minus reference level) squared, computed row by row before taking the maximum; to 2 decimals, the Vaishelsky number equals 0.10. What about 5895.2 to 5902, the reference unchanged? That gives 0.65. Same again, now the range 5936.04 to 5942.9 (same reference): 0.25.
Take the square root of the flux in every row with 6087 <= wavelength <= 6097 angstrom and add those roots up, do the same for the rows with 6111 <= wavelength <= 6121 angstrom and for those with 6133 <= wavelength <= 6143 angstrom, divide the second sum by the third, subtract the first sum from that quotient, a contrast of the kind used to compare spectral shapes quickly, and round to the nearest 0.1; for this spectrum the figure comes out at -19.2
